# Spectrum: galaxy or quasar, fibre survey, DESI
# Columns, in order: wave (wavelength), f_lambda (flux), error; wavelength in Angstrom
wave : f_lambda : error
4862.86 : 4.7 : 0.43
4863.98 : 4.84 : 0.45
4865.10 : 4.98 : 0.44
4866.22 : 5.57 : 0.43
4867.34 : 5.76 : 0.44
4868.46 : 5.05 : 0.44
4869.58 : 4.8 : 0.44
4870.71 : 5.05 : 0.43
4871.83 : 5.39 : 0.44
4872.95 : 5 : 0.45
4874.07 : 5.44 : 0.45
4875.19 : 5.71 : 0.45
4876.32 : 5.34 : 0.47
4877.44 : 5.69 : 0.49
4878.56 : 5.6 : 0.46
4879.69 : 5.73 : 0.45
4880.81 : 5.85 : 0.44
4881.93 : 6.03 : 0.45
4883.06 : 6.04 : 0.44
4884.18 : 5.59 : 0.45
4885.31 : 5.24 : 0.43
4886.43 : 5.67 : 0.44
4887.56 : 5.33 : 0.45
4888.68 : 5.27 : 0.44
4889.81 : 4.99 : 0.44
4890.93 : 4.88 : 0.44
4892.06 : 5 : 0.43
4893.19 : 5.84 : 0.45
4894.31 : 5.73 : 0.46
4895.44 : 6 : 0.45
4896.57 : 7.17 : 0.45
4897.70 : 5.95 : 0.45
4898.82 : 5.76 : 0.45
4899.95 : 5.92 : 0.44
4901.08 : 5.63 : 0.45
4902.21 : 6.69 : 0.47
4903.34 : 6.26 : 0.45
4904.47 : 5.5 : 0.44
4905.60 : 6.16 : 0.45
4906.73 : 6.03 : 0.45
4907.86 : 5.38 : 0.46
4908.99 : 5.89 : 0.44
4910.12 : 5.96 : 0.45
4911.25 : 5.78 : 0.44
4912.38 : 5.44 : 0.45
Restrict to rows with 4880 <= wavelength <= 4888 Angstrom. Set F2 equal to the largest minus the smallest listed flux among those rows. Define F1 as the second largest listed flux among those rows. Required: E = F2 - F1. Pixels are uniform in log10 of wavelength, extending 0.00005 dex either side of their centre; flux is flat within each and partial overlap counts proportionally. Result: -5.2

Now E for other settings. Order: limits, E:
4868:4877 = -4.5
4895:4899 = -4.6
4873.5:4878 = -5.3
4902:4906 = -5.1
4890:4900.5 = -3.7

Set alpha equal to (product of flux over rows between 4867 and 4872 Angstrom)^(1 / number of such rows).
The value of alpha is 5.20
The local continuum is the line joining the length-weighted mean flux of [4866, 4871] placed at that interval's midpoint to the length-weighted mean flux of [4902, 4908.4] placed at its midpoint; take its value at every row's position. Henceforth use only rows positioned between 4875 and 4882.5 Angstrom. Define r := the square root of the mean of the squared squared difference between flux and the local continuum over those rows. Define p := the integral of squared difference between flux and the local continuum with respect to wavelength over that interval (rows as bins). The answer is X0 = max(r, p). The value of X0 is 0.8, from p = 0.8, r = 0.14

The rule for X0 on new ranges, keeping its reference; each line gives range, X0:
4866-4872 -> 0.8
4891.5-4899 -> 2.8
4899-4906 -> 1.2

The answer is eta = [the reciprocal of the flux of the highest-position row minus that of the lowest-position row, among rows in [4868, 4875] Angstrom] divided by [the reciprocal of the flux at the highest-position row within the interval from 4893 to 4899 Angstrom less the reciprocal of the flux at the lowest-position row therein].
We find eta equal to -6.0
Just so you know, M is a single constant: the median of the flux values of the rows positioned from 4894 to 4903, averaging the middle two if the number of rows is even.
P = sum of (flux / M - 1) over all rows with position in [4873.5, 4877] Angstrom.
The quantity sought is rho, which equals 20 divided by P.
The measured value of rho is -90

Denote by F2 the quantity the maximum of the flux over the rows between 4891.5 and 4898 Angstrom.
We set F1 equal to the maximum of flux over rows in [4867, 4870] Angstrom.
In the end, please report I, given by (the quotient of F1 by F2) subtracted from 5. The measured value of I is 4.20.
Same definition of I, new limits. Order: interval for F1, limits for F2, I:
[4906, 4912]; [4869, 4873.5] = 3.88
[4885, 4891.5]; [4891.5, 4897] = 4.21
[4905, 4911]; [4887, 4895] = 3.95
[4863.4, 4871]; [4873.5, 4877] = 3.99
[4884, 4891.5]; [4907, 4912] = 4.05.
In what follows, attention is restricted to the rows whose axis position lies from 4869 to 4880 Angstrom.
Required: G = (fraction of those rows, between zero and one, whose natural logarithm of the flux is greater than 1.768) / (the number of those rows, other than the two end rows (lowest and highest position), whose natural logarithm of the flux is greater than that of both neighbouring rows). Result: 0.00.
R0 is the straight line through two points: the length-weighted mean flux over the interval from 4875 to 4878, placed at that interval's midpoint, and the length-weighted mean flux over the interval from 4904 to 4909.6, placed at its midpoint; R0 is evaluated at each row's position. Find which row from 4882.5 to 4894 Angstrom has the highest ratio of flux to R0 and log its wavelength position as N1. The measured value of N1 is 4883.06 Angstrom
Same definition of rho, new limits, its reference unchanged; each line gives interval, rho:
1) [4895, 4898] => 90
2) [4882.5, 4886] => -127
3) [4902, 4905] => 184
